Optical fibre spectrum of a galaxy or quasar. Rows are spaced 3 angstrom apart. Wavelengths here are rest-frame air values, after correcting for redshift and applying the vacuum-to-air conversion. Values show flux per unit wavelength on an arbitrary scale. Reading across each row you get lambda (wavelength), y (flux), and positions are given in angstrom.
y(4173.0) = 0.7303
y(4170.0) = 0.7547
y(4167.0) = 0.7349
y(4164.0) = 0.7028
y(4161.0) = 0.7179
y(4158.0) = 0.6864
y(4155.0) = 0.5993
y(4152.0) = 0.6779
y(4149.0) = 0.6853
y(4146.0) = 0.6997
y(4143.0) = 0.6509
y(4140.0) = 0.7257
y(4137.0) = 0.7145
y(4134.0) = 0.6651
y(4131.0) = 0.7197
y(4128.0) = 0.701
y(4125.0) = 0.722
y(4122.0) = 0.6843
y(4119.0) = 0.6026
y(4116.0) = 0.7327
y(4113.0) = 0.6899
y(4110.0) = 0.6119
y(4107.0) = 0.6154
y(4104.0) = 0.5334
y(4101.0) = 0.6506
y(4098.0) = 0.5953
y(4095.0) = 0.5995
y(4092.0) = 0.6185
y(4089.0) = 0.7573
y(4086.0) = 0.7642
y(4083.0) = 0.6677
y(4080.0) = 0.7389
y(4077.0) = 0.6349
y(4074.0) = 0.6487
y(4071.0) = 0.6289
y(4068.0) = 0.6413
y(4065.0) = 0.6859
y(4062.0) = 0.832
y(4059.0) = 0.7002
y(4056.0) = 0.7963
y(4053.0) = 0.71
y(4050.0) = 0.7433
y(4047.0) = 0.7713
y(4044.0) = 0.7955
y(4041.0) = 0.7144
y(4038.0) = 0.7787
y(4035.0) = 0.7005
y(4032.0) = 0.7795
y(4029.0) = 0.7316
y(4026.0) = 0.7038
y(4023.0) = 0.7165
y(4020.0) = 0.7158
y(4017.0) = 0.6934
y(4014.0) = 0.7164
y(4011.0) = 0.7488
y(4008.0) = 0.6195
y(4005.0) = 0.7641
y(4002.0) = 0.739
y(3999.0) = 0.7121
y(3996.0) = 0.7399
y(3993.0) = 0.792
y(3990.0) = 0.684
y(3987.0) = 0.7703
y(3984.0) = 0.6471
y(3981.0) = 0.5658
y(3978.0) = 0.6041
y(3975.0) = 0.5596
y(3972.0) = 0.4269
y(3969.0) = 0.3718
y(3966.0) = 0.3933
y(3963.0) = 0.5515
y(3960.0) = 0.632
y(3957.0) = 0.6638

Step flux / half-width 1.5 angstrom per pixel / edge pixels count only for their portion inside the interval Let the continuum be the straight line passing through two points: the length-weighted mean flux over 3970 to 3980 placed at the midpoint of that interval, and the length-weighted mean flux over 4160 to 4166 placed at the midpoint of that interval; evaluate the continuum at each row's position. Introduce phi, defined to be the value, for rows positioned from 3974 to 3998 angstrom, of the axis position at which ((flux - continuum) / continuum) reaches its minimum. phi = 3981.0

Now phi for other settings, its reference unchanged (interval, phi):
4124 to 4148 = 4143.0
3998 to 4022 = 4008.0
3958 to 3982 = 3969.0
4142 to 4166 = 4155.0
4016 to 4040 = 4035.0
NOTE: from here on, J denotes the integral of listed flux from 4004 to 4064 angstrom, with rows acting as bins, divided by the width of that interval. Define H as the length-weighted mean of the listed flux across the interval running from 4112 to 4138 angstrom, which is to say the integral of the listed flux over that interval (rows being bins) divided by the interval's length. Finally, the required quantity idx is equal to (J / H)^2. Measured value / 1.13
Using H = 0.692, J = 0.74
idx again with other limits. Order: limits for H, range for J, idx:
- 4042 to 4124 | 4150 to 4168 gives 1.00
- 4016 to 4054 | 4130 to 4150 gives 0.89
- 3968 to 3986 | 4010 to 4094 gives 1.77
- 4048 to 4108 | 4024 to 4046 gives 1.20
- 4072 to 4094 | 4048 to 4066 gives 1.18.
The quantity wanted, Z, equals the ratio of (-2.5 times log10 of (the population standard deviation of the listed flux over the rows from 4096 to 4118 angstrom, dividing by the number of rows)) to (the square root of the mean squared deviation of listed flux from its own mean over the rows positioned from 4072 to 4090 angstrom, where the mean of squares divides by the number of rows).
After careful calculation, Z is 58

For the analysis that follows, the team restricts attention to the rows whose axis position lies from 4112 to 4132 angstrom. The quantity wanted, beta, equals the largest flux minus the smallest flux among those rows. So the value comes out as 0.13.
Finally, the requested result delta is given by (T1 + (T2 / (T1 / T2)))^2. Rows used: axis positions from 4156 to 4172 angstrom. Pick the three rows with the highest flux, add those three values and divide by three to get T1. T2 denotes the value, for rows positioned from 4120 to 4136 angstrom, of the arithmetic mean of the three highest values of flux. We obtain 2.04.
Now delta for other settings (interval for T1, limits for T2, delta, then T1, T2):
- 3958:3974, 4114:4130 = 2.25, 0.537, 0.72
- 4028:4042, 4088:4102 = 1.85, 0.763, 0.68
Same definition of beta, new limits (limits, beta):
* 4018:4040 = 0.08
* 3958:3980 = 0.26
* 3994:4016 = 0.14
